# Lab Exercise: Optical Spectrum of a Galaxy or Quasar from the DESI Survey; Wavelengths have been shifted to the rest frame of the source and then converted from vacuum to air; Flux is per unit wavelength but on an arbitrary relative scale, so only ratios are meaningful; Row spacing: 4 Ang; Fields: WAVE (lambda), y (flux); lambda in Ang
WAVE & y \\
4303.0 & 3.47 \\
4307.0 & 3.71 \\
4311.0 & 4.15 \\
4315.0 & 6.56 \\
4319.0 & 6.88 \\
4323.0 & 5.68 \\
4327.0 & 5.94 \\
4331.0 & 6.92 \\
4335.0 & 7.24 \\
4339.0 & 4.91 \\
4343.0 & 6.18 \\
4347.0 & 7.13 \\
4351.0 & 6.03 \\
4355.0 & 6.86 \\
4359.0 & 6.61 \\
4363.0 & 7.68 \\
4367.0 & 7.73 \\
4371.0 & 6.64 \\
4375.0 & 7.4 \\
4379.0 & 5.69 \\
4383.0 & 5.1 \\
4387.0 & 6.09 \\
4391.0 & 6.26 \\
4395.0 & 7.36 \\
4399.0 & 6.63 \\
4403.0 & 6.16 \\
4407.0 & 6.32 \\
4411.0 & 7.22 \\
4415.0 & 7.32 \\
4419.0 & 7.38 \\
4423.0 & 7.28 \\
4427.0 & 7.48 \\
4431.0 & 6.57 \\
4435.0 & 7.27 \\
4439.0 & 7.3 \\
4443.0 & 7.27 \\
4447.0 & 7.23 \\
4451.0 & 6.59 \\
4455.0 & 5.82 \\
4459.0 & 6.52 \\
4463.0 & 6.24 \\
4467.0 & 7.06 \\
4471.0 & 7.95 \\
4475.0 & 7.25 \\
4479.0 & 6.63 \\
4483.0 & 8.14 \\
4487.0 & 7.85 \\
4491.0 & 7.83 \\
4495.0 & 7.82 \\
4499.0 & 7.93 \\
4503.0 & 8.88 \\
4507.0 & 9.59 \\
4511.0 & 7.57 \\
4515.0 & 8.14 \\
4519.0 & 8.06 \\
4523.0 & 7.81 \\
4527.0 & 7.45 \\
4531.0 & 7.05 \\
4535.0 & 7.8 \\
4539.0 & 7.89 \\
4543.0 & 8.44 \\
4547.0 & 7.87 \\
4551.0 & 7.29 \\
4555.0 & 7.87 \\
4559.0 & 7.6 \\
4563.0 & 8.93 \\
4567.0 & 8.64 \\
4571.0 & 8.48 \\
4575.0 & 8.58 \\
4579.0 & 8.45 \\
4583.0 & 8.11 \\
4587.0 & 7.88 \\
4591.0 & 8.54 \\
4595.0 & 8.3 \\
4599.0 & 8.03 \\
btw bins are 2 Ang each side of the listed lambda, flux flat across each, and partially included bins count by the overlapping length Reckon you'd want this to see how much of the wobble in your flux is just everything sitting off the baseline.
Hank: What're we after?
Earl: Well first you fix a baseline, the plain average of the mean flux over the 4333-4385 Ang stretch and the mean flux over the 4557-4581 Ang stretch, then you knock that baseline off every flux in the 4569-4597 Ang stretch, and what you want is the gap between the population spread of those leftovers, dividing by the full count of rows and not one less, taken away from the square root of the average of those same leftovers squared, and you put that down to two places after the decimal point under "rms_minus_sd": 0.63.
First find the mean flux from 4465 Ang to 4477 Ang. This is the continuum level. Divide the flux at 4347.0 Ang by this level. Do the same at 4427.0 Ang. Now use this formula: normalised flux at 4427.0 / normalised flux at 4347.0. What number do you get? 1.05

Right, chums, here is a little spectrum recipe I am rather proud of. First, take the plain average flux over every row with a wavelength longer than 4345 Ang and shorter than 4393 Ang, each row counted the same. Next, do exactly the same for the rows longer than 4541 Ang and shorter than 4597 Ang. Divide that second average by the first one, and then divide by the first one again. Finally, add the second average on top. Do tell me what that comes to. 8.4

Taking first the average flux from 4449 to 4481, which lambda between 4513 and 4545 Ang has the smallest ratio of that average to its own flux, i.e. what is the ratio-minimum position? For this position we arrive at 4543.0 Ang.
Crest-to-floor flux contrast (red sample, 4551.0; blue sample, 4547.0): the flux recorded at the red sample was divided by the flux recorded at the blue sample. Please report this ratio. 0.93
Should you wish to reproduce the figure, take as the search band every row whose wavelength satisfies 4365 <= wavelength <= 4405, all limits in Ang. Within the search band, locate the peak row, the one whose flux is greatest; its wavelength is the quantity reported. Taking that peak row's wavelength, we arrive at 4367.0 Ang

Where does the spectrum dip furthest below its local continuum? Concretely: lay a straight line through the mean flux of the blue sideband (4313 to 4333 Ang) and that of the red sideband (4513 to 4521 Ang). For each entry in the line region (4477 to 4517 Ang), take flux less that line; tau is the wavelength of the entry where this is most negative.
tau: 4479.0 Ang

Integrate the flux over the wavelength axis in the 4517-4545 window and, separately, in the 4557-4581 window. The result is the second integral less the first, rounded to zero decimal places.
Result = -15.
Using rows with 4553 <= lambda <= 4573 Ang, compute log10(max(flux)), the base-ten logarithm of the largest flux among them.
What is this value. 0.95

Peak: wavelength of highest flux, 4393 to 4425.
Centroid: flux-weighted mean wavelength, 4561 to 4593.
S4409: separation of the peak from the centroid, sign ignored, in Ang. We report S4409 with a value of 157.8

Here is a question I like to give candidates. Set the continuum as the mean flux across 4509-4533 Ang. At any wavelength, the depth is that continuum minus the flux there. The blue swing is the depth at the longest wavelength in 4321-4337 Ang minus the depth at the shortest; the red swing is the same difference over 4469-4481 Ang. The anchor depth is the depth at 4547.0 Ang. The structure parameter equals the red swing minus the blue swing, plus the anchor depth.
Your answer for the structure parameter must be 2.7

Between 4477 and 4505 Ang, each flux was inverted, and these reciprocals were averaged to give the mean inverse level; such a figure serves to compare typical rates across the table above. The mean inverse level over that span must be 0.128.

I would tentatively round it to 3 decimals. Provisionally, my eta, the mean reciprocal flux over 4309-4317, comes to 0.197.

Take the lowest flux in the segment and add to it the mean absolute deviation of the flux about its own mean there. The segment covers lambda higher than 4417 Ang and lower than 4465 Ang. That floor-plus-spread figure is 6.3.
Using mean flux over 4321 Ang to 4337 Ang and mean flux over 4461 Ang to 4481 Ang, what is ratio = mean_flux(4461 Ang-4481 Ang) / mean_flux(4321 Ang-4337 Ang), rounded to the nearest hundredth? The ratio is 1.09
